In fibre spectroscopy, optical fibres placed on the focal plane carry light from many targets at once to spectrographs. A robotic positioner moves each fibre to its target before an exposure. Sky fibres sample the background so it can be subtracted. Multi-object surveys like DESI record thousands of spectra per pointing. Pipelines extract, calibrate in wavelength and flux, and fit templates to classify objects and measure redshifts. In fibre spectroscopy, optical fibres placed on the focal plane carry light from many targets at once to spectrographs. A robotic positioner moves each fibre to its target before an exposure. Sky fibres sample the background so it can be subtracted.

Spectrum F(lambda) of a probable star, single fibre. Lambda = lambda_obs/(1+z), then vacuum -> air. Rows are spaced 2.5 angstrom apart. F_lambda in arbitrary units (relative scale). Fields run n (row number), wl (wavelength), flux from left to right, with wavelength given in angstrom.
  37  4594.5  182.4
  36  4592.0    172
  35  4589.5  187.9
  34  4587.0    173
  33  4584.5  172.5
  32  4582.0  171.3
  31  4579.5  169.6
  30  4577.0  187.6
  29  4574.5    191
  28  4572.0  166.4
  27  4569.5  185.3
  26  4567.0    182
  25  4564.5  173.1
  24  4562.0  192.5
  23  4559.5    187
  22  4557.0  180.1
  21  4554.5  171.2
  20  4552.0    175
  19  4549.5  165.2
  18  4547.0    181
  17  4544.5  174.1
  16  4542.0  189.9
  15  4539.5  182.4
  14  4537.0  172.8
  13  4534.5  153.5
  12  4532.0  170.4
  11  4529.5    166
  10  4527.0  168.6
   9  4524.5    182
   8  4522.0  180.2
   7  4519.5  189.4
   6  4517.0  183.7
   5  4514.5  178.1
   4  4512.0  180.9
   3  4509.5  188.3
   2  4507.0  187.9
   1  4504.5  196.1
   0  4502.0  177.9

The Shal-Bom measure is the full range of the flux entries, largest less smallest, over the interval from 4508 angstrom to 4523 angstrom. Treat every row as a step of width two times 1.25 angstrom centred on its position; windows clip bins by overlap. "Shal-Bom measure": 11.3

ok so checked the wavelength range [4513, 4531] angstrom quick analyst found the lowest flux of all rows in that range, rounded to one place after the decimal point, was 166.0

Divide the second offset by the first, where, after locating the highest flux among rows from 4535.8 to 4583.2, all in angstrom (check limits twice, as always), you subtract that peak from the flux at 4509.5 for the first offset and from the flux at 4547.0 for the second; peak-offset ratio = 2.7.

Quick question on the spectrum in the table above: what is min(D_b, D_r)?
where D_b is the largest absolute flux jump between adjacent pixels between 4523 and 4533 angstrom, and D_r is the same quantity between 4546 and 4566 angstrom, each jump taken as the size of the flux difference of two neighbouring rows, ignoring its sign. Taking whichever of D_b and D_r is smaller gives 13.4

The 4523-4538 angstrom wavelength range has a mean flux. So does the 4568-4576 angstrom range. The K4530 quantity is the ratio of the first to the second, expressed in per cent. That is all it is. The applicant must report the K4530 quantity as 93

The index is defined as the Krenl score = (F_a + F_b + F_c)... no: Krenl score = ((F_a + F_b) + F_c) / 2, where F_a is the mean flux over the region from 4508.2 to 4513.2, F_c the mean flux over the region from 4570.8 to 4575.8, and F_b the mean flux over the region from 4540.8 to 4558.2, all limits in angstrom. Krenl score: 270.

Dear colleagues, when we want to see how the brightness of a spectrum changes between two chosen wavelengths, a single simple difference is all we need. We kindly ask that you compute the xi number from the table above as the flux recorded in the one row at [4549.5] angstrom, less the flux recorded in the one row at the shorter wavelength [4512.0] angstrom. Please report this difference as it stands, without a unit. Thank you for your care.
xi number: -16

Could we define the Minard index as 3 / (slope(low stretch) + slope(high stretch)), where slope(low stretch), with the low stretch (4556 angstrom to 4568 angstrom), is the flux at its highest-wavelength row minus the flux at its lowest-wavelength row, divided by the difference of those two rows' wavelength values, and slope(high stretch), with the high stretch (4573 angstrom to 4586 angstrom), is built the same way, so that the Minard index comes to -1.8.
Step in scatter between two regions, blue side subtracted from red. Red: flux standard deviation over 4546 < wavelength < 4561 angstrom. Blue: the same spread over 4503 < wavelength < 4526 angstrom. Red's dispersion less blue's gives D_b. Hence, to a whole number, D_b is 2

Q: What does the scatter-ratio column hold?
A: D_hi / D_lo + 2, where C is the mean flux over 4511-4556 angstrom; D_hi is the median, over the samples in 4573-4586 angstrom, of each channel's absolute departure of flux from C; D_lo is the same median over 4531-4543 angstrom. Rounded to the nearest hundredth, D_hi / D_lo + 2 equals 2.94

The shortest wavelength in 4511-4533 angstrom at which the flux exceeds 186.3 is 4519.5 angstrom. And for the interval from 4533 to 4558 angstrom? 4542.0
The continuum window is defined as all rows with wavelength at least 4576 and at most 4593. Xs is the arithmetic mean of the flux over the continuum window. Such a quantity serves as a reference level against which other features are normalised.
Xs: 176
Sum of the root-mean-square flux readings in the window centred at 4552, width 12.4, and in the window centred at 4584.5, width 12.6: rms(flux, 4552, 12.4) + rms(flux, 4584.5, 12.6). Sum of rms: 350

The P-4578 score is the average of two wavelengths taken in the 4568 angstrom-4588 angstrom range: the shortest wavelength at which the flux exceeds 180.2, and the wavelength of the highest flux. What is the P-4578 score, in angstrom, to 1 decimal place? 4572.0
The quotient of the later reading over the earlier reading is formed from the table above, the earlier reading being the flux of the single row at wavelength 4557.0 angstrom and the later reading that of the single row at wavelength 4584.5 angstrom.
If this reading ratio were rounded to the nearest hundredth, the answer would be 0.96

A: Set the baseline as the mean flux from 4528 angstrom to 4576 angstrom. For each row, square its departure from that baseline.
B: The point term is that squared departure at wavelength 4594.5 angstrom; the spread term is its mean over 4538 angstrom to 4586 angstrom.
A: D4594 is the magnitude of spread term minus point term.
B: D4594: 42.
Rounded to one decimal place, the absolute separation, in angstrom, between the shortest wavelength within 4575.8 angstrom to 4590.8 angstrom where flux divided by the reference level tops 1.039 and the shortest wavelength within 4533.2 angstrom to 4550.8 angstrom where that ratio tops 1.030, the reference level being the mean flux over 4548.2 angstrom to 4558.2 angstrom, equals 37.5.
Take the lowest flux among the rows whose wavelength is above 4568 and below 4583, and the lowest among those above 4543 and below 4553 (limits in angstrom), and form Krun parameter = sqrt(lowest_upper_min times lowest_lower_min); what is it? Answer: 166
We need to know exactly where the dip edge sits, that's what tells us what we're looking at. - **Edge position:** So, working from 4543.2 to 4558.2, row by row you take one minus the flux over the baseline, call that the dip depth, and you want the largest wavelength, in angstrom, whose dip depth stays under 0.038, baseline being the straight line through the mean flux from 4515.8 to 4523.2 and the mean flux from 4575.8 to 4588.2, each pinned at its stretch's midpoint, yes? 4557.0 angstrom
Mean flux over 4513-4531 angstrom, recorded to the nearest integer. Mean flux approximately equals 178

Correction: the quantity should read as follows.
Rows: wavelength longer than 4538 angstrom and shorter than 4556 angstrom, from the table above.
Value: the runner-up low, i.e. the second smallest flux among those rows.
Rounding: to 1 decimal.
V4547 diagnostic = 171.2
